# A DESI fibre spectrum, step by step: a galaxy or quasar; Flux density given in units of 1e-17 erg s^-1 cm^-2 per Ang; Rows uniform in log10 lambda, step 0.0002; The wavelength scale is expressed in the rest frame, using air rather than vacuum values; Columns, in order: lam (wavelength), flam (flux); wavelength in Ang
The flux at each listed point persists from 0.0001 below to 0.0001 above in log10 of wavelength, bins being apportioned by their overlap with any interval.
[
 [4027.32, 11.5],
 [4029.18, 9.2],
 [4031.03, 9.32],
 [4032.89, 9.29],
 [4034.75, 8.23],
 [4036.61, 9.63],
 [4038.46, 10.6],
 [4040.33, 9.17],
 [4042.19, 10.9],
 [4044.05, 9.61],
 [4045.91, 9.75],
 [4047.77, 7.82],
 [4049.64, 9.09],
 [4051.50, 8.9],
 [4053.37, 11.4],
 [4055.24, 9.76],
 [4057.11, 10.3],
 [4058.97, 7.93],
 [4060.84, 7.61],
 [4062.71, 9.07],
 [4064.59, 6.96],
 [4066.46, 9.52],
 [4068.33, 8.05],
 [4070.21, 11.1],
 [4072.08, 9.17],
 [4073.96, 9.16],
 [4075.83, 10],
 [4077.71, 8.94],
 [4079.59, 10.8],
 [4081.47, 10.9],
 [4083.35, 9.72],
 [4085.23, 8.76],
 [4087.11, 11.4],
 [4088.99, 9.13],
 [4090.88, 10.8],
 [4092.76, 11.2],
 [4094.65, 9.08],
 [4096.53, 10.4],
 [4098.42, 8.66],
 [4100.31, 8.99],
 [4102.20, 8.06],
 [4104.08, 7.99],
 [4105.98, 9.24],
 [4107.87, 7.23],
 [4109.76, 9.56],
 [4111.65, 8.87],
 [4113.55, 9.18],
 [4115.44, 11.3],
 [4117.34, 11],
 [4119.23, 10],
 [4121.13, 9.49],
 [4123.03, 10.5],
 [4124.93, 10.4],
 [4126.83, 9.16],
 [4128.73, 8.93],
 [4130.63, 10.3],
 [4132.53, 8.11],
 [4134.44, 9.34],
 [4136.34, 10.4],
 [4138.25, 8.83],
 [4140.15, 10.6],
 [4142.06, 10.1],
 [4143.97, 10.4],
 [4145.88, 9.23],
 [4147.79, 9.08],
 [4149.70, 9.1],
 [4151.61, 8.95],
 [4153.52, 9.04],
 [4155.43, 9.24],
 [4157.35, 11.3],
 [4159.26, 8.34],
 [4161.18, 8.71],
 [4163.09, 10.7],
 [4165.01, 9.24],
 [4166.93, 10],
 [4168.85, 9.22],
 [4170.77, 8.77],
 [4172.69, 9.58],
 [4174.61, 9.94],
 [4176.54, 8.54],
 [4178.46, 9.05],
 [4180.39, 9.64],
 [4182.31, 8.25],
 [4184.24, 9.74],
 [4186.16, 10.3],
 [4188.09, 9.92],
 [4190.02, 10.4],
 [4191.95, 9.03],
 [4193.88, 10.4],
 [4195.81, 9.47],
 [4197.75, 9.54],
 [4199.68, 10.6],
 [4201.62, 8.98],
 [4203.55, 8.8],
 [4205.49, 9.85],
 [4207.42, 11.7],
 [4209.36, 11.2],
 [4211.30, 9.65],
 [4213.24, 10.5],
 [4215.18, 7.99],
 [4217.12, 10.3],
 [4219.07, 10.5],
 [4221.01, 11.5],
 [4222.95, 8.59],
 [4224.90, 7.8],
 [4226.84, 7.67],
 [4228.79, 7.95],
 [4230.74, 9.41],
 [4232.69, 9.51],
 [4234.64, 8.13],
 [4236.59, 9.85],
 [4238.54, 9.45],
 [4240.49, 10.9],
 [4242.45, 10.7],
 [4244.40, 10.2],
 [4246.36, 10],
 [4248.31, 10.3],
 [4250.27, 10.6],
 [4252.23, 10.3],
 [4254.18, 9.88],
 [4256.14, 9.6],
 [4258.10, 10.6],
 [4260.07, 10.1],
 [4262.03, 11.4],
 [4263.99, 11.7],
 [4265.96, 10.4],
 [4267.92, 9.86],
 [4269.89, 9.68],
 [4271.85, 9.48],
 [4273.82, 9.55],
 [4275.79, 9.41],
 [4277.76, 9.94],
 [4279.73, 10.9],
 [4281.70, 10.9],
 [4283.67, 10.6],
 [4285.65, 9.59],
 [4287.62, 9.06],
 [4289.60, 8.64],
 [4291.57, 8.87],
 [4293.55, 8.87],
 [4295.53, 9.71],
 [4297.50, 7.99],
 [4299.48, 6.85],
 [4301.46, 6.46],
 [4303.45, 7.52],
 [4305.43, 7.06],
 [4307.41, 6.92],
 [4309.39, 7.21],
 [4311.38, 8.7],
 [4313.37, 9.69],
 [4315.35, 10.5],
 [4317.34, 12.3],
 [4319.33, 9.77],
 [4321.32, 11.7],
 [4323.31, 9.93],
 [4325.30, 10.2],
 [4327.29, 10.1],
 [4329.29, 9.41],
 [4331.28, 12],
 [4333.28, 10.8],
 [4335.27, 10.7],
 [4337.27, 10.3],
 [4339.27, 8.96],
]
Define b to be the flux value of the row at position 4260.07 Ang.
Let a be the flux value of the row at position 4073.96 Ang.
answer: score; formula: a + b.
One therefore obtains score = 19.3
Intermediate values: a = 9.16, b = 10.1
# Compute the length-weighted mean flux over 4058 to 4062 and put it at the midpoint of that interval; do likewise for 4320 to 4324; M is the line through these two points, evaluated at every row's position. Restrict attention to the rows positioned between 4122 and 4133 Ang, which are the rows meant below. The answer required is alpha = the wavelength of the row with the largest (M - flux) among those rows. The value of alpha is 4132.53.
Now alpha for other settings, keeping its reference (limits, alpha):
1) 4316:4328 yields 4319.33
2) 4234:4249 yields 4234.64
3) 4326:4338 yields 4329.29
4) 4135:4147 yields 4138.25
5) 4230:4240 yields 4234.64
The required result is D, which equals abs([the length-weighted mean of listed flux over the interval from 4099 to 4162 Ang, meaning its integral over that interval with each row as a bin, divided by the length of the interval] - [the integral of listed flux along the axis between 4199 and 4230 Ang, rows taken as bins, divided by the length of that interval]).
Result 0.17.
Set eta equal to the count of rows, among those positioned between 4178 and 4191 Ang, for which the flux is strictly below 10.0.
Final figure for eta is 5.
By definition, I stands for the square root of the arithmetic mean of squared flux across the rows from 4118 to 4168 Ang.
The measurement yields 9.6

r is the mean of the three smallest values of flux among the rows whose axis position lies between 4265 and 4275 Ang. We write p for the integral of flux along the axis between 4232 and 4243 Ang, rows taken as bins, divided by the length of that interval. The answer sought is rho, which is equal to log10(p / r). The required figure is 0.01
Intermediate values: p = 9.72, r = 9.57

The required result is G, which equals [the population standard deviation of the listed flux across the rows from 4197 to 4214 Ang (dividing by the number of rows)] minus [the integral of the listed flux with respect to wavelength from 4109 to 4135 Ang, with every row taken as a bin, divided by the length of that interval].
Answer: -8.8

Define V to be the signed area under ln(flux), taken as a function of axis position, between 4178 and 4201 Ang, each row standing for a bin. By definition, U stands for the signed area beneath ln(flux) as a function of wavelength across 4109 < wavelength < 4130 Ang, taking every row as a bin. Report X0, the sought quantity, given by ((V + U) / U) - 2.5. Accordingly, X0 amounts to -0.41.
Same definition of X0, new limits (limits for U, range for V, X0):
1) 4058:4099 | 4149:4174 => -0.89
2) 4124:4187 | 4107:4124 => -1.23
